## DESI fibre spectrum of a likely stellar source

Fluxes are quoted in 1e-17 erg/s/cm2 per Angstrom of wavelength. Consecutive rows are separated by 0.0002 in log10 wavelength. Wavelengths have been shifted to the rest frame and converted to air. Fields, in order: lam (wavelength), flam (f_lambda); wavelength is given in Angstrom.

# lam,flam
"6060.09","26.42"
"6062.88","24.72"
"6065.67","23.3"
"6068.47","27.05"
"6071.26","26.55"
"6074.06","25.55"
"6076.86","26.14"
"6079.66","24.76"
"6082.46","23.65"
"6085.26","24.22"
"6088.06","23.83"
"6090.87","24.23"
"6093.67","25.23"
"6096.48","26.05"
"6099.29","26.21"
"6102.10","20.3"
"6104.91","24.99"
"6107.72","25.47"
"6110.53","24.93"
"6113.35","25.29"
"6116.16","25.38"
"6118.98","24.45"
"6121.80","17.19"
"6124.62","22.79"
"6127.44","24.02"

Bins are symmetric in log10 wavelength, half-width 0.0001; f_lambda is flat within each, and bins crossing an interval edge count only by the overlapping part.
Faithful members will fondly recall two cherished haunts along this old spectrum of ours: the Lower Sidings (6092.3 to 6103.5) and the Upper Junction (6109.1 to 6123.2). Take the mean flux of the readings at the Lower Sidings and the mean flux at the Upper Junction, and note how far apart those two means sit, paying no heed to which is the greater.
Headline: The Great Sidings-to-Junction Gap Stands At 1.0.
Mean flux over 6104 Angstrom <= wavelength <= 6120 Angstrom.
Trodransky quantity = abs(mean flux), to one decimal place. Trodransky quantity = 25.1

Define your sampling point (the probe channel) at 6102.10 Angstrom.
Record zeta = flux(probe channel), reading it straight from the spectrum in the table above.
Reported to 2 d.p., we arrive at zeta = 20.30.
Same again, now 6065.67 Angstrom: 23.30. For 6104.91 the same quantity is 24.99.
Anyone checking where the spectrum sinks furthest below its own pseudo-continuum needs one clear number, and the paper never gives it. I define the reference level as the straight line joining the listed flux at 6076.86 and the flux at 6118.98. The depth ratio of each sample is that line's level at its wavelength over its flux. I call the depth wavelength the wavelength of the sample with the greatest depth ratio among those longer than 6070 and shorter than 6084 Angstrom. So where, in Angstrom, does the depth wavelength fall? 6082.46 Angstrom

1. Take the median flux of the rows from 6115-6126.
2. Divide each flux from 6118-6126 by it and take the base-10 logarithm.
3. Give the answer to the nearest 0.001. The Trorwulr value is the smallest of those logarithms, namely -0.138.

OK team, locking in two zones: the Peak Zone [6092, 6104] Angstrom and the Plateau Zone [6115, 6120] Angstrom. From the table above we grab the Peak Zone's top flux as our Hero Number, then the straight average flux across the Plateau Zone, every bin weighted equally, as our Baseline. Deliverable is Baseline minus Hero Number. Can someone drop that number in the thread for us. -1.3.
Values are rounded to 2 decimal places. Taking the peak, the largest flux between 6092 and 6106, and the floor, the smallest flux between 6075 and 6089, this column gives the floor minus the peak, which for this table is -2.56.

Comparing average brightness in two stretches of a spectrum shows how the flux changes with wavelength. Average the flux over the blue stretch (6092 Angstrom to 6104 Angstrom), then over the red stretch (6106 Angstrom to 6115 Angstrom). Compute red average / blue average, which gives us 1.03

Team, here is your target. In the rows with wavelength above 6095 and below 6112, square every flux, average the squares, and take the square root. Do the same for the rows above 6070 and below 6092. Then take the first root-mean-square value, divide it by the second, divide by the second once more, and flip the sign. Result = -0.0399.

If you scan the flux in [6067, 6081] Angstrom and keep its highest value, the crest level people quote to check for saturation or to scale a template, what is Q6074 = 27.05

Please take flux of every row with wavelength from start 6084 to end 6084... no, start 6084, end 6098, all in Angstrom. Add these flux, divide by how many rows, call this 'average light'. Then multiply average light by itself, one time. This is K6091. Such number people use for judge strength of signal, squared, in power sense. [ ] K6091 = 611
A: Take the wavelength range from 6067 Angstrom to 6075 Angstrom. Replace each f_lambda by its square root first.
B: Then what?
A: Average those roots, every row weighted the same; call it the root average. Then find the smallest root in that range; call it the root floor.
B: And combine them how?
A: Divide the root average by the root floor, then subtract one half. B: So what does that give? 0.516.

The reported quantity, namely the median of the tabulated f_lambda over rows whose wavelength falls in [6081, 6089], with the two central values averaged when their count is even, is 23.8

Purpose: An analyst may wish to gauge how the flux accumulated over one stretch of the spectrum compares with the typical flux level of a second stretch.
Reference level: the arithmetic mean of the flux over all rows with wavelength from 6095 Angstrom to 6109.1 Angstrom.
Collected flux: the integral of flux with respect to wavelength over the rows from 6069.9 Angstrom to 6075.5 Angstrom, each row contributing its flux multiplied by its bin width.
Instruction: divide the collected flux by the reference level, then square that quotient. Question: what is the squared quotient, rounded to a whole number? 35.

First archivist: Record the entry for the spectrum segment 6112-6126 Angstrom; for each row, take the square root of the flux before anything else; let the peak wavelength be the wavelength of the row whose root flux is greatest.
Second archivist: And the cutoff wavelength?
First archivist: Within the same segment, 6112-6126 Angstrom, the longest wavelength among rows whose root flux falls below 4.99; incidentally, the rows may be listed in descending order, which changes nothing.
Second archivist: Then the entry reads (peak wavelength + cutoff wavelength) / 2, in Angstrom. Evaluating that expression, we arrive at 6120.4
